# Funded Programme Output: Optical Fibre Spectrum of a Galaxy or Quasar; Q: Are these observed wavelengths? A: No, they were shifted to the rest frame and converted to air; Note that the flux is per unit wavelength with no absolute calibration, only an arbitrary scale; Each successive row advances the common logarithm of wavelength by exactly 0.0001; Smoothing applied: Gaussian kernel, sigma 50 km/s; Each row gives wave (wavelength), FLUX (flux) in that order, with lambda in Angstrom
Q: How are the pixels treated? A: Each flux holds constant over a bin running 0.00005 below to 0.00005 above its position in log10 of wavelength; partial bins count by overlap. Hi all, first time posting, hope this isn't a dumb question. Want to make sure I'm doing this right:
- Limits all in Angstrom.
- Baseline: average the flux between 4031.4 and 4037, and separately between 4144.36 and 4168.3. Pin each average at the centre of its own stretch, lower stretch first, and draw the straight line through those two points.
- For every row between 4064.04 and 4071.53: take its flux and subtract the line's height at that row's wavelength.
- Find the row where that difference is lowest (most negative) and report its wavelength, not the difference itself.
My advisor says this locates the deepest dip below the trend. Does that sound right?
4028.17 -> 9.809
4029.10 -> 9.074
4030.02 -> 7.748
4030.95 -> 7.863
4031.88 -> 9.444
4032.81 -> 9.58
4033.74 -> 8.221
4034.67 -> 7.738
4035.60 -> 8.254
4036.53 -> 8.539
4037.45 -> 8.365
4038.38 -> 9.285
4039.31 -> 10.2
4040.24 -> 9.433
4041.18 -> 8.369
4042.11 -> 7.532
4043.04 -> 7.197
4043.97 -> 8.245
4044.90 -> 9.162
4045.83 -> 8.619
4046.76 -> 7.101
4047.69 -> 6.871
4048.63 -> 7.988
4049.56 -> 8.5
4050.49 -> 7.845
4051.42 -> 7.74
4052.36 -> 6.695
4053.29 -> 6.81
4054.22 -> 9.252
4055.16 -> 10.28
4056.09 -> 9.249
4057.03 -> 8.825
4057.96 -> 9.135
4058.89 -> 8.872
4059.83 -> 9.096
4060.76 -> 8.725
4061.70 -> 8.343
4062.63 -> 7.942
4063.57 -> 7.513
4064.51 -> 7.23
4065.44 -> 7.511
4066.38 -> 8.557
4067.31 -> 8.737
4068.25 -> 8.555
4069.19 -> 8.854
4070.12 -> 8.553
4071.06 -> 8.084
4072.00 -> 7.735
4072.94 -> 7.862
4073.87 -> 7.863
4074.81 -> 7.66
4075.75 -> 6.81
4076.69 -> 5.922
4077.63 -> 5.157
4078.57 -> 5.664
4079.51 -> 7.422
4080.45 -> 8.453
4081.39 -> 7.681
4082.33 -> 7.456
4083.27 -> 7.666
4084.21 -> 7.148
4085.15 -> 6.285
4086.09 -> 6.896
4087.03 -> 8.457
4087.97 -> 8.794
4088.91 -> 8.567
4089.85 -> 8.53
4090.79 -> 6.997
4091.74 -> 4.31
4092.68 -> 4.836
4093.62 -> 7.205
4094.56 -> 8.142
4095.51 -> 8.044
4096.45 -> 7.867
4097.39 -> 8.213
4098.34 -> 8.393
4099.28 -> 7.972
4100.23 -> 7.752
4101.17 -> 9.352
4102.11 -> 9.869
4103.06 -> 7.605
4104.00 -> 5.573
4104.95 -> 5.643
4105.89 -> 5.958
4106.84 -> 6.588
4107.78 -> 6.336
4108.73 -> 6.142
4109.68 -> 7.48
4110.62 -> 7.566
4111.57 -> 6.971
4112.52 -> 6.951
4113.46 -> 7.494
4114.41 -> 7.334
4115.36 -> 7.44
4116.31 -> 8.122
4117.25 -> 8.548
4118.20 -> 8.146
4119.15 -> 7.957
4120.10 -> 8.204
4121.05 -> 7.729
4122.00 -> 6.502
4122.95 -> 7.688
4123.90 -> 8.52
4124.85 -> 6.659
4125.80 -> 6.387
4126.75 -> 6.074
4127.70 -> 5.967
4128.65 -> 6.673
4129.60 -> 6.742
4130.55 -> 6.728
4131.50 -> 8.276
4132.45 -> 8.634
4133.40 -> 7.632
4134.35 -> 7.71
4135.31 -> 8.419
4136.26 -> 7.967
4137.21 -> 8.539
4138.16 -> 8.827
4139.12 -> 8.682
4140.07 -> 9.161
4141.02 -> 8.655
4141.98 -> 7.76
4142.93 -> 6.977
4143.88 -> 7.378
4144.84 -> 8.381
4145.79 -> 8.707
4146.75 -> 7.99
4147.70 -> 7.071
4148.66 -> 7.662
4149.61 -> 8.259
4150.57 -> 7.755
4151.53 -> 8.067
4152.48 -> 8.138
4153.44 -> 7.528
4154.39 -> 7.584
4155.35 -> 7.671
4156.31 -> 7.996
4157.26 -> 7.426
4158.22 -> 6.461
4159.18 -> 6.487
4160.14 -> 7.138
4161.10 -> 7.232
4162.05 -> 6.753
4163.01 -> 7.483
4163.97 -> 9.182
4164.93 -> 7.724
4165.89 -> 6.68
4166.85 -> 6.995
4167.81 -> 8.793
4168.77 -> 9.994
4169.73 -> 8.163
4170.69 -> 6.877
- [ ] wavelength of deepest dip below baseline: 4064.51 Angstrom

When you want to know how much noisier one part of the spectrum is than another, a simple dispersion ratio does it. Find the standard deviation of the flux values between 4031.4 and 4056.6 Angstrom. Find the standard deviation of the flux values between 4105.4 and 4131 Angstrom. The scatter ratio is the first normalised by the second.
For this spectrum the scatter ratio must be 1.3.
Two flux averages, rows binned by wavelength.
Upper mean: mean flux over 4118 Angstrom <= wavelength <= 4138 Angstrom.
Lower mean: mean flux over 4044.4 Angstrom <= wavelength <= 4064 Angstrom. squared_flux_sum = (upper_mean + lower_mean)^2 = 250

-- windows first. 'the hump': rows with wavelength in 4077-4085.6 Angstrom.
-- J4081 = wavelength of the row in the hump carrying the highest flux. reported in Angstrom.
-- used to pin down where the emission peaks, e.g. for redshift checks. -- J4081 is 4080.45 Angstrom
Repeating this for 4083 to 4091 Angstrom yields 4087.97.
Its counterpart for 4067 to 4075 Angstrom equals 4069.19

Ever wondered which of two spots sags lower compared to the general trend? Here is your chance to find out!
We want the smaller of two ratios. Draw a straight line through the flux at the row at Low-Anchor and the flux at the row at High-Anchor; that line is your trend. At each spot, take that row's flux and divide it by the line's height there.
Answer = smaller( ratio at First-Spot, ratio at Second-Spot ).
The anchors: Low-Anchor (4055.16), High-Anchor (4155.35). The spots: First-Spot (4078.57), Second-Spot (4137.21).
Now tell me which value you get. 0.59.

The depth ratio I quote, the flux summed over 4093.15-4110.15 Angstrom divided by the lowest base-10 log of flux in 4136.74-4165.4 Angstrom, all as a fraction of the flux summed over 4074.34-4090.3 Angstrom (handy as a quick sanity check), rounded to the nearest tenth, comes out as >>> 1.3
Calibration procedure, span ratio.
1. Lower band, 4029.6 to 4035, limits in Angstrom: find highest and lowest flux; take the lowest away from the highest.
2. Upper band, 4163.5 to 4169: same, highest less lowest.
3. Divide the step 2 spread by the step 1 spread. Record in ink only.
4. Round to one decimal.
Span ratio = 1.8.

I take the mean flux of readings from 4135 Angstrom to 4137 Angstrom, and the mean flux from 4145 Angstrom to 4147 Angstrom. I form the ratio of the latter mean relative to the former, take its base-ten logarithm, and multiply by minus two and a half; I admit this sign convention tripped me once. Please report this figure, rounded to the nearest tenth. 0.0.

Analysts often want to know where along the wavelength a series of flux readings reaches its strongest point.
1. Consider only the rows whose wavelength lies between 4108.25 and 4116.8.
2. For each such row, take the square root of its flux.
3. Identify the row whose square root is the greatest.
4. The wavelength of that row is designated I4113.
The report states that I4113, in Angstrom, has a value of 4116.31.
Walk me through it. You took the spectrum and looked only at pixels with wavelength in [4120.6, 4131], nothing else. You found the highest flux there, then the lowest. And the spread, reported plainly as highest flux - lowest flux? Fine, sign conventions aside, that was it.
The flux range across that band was 2.6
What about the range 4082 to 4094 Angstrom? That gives 4.5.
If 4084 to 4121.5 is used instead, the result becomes 5.6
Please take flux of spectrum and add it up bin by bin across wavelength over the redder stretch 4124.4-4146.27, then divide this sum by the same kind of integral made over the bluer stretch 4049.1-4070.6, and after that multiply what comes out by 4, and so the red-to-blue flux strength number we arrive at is 3.74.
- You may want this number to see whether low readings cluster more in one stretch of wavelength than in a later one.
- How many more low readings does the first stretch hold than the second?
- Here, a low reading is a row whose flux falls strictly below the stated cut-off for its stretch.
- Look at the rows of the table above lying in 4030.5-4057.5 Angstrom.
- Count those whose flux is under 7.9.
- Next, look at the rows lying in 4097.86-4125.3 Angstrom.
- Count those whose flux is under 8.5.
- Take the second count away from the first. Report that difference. -15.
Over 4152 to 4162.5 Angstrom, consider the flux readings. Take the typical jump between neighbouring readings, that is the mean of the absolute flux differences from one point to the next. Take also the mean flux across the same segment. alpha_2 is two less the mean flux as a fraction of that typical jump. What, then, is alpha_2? -16.9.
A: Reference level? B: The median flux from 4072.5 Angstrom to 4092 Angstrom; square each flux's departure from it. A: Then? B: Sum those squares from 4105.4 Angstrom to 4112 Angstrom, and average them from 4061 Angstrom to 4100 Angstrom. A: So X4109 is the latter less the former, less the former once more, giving -11.3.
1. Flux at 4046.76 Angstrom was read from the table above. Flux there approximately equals 7.101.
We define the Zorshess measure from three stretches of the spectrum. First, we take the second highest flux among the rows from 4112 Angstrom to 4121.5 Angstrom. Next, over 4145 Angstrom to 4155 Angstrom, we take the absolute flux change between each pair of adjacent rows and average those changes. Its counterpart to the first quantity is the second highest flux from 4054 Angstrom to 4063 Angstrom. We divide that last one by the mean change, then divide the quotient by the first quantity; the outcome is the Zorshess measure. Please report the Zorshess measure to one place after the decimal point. 2.3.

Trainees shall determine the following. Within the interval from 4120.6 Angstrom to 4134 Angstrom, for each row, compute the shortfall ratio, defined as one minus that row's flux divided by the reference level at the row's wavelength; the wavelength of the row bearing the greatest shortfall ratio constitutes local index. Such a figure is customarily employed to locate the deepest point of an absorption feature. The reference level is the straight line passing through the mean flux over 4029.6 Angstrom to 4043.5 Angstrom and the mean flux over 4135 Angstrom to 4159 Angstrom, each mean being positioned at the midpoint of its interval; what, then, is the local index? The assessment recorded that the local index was 4127.70 Angstrom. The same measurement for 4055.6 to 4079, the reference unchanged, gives 4077.63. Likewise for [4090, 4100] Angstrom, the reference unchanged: 4091.74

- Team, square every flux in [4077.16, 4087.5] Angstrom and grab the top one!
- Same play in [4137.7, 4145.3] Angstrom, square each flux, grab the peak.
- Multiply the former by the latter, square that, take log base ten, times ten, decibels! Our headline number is 75.6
